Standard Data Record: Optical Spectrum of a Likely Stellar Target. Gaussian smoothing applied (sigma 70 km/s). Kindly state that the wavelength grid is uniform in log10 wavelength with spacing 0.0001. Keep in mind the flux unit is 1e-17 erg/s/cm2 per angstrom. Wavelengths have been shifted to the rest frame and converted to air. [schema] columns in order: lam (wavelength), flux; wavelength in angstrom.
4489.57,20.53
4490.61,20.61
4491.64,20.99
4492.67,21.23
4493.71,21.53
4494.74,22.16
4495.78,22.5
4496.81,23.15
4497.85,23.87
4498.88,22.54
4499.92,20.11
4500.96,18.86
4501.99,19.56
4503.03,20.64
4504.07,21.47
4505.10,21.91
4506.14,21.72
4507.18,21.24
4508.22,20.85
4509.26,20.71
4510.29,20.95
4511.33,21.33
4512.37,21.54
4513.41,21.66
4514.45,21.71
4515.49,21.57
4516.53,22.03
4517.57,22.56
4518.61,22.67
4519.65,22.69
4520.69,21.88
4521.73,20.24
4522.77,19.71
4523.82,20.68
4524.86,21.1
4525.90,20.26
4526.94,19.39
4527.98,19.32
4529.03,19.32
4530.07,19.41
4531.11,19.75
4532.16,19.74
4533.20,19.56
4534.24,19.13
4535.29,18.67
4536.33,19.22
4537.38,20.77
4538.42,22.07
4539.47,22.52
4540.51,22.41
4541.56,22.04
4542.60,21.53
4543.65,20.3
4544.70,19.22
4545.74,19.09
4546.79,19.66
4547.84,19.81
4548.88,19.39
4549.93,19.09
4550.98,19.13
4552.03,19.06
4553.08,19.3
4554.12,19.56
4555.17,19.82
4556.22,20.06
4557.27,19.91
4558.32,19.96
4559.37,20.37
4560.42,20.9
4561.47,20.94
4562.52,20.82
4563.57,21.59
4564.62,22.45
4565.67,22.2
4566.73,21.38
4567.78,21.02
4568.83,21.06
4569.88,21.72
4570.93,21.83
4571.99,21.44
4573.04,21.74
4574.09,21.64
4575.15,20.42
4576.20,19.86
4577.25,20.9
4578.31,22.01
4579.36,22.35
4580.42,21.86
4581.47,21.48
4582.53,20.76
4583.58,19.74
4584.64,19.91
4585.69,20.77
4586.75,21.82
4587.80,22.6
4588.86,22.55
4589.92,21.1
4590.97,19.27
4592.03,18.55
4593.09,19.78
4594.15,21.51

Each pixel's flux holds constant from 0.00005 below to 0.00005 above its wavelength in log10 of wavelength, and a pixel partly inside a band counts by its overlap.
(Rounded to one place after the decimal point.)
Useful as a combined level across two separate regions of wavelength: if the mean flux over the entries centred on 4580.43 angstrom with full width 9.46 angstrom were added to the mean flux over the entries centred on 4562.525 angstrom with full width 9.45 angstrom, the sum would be 42.2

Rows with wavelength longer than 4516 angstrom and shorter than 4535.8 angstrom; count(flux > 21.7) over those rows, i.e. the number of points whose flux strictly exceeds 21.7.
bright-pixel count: 5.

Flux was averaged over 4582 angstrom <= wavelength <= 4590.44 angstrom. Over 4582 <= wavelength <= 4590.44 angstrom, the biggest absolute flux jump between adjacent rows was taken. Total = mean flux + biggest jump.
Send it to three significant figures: 22.6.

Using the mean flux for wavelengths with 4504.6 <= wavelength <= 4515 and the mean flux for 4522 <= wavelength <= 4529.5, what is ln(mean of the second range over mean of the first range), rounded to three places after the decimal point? -0.067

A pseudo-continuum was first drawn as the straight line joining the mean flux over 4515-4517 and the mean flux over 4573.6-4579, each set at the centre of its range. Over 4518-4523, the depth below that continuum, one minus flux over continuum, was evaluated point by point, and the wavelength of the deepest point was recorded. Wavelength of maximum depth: 4522.77 angstrom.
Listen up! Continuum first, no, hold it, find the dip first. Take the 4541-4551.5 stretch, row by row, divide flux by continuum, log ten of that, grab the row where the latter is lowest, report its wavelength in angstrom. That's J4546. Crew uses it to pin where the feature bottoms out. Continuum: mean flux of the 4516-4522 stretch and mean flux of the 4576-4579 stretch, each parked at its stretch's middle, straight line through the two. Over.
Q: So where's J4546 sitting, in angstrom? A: 4545.74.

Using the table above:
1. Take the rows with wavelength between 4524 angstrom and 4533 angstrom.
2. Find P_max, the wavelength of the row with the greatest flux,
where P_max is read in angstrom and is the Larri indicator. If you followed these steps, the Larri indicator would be 4524.86 angstrom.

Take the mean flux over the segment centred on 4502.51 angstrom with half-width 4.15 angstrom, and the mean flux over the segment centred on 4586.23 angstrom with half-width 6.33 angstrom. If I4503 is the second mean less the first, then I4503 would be 0.0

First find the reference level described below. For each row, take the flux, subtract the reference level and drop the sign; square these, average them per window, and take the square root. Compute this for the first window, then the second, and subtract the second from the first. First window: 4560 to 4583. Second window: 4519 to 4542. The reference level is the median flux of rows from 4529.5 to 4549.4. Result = 0.32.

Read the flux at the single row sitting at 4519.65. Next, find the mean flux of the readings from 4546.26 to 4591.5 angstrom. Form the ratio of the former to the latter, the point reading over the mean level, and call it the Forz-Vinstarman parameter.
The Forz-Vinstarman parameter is 1.09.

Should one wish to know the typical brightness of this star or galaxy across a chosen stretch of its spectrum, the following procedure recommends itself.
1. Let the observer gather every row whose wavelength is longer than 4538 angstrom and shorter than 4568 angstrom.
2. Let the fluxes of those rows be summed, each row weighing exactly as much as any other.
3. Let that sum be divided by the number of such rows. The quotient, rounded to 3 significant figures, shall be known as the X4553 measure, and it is 20.5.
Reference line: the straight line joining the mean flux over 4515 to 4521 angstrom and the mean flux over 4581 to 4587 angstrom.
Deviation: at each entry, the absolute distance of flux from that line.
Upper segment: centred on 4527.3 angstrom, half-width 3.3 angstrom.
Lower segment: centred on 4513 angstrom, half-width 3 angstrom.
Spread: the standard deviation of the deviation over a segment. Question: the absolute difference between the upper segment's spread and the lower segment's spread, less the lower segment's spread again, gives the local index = 0.05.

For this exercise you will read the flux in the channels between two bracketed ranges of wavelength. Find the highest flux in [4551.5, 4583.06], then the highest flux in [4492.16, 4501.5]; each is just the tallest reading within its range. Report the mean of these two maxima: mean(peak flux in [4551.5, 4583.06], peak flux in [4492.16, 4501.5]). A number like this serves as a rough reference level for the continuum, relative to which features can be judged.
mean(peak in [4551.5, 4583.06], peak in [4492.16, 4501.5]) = 23.2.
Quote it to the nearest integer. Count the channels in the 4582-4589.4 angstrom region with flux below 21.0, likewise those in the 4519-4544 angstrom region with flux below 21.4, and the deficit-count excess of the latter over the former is 13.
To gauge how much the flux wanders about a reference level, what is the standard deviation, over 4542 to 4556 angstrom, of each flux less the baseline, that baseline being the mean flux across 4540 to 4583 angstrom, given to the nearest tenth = 0.7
